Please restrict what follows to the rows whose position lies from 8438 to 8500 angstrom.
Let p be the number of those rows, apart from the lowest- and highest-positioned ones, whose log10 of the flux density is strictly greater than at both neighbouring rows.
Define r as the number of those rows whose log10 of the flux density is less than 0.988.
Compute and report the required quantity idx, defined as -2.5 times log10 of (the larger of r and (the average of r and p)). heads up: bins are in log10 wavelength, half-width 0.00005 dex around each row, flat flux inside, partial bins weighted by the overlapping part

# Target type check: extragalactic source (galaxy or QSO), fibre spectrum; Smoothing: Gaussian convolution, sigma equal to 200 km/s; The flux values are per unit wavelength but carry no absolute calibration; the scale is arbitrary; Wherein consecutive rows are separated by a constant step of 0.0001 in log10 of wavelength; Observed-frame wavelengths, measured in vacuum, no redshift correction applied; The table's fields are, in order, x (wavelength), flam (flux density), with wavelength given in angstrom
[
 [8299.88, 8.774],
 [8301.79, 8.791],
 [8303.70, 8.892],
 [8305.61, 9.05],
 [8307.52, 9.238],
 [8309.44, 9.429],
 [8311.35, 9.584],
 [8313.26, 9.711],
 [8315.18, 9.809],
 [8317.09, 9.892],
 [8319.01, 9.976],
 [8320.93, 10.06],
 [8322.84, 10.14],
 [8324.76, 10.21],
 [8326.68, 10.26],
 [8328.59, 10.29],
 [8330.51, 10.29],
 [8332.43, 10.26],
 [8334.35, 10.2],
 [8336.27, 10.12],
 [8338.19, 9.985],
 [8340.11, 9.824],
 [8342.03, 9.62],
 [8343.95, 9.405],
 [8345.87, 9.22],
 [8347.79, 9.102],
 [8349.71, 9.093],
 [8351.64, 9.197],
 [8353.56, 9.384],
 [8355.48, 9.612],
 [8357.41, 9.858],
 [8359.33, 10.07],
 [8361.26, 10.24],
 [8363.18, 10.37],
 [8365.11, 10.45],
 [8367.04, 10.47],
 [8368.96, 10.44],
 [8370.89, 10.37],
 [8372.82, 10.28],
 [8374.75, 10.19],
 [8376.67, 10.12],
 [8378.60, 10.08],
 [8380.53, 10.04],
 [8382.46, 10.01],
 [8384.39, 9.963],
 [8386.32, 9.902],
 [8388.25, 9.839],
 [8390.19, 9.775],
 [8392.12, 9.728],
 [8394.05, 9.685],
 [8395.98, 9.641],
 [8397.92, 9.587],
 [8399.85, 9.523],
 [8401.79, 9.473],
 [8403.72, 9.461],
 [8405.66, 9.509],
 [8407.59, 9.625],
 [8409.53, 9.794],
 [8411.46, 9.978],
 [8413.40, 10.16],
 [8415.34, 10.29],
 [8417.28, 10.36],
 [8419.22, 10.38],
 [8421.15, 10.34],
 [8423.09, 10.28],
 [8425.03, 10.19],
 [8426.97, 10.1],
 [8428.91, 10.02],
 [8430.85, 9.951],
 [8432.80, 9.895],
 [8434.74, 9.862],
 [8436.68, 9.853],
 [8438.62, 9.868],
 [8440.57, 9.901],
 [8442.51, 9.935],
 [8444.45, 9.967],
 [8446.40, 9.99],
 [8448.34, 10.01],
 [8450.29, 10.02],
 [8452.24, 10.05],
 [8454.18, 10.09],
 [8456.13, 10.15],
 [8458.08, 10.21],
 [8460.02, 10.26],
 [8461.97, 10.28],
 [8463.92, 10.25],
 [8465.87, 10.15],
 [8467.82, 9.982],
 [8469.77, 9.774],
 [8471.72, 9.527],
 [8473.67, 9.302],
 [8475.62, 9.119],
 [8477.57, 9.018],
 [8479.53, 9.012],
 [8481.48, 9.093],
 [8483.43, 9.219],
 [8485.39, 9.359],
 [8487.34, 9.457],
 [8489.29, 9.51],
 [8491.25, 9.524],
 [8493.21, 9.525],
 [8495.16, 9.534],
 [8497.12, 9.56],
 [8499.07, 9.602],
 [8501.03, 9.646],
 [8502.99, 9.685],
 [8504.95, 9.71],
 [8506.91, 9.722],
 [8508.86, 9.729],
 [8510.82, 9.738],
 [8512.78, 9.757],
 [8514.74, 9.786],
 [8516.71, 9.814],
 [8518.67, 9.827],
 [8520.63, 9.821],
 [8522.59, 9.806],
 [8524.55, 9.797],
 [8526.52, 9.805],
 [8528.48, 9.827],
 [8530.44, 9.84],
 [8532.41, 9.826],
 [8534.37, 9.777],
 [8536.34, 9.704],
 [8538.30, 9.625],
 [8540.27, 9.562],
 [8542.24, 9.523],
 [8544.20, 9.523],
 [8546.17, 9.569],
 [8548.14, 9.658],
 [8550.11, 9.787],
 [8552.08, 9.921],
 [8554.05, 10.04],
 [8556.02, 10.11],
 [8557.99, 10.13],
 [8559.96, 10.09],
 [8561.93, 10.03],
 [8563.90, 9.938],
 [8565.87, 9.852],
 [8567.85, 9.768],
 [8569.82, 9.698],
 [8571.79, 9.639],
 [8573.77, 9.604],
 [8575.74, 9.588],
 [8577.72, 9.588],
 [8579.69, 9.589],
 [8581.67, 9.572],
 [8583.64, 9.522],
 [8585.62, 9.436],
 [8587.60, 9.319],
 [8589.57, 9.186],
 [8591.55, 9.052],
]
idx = -2.9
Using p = 1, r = 15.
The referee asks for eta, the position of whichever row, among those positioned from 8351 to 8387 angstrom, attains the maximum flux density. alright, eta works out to 8367.04 angstrom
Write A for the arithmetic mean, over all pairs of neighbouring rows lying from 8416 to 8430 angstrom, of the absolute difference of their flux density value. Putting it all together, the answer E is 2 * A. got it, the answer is 0.13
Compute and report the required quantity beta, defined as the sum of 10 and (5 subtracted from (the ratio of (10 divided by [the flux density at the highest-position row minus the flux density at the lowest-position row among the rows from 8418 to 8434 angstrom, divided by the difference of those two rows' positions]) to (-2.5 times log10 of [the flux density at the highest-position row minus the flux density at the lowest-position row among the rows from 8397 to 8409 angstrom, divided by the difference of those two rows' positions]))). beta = -42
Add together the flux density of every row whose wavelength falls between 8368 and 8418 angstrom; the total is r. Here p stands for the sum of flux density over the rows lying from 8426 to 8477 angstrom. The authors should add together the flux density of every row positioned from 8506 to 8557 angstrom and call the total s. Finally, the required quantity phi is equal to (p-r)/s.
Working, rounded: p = 259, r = 258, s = 254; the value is 0.003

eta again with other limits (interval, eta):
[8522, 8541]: 8530.44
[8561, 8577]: 8561.93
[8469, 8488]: 8469.77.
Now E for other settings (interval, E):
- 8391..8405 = 0.09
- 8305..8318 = 0.28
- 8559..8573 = 0.15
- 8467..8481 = 0.32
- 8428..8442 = 0.07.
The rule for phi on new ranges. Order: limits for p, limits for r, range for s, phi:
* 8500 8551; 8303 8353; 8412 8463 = 0.000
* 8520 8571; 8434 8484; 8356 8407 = 0.001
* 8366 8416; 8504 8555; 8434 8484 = 0.017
